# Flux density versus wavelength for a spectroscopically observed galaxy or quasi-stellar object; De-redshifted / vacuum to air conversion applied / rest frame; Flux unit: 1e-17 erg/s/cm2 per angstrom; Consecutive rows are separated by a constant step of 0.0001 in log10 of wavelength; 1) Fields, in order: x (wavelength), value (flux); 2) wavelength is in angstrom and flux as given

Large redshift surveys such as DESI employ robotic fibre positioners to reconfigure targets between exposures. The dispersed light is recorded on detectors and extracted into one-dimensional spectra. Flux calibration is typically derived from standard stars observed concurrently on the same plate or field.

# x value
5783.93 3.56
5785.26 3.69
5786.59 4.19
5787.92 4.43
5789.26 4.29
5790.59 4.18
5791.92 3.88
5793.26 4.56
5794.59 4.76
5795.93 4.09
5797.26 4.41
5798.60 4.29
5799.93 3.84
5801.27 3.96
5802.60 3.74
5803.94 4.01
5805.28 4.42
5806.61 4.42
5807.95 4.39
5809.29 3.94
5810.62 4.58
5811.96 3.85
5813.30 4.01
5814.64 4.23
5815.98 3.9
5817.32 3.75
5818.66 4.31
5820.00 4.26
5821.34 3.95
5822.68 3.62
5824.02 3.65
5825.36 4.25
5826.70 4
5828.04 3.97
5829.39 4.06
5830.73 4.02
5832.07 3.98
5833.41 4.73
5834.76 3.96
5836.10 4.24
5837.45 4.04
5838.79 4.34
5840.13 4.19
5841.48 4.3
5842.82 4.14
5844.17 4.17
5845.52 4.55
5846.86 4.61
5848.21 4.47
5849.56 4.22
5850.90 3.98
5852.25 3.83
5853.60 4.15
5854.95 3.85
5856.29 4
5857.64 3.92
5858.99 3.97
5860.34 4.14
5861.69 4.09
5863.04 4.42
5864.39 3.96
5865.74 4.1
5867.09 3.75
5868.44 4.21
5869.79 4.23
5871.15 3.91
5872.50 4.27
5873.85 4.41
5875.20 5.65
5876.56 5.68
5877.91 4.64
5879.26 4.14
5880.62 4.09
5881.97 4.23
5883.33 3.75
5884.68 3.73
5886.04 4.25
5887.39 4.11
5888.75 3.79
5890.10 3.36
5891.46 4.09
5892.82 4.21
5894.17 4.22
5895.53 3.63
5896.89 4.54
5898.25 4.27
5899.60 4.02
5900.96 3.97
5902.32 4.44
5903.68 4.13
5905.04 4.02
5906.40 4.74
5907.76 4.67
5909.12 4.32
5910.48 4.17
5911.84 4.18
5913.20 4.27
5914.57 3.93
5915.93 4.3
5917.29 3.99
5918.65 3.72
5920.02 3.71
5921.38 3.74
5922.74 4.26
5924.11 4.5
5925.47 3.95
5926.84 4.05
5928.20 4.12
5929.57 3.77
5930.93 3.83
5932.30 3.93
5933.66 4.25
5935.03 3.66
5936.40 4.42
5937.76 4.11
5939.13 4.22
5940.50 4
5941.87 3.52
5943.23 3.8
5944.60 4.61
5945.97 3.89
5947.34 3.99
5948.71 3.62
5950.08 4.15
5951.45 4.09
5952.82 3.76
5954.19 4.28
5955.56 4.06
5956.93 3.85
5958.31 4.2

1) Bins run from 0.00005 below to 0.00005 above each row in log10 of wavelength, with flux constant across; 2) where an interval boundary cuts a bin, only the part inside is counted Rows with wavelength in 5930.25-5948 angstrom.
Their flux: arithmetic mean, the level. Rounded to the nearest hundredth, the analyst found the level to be 4.02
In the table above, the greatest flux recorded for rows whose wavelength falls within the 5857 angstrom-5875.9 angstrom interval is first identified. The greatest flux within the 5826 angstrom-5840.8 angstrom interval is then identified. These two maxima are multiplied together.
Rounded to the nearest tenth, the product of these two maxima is 26.7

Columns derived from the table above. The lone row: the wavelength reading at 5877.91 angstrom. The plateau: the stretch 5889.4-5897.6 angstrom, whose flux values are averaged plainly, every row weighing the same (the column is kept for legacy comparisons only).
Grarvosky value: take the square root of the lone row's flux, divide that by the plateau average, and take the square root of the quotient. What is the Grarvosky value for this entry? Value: 0.733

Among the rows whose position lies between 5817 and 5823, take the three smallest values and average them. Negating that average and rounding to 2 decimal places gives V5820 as -3.77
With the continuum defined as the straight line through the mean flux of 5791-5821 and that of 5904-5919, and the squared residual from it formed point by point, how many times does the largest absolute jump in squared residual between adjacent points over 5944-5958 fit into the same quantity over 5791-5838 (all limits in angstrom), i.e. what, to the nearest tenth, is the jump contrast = 1.0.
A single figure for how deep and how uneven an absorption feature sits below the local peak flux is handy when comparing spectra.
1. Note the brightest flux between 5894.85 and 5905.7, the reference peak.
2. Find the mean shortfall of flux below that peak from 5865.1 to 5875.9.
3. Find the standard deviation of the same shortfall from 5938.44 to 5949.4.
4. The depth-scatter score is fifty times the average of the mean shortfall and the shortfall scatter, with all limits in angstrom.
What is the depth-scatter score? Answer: 14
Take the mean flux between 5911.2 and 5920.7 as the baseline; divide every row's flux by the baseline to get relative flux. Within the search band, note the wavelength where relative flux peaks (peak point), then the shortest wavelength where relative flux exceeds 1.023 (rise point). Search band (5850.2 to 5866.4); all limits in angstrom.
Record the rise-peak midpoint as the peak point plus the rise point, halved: 5858.3 angstrom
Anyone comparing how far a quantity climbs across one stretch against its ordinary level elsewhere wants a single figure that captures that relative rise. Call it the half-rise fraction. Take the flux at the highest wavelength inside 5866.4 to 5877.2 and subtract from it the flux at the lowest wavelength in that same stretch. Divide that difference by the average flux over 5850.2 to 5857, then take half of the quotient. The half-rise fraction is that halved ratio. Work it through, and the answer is 0.24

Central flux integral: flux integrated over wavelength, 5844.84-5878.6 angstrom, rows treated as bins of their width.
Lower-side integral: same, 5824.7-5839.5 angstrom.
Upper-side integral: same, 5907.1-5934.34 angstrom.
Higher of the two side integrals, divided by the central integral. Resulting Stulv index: 0.8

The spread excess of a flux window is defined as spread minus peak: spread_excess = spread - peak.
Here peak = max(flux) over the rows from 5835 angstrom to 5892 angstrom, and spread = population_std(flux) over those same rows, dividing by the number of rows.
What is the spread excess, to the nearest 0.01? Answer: -5.27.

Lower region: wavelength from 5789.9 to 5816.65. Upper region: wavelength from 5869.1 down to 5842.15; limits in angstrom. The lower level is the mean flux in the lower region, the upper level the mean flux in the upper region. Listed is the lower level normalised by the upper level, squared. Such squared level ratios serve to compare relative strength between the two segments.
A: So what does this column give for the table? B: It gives 1.02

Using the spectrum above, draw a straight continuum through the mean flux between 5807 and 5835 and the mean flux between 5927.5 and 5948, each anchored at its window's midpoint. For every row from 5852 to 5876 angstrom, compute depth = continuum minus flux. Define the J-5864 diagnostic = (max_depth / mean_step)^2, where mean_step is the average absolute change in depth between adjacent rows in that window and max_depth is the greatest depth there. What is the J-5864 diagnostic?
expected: 1.0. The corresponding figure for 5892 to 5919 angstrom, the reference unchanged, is 1.8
